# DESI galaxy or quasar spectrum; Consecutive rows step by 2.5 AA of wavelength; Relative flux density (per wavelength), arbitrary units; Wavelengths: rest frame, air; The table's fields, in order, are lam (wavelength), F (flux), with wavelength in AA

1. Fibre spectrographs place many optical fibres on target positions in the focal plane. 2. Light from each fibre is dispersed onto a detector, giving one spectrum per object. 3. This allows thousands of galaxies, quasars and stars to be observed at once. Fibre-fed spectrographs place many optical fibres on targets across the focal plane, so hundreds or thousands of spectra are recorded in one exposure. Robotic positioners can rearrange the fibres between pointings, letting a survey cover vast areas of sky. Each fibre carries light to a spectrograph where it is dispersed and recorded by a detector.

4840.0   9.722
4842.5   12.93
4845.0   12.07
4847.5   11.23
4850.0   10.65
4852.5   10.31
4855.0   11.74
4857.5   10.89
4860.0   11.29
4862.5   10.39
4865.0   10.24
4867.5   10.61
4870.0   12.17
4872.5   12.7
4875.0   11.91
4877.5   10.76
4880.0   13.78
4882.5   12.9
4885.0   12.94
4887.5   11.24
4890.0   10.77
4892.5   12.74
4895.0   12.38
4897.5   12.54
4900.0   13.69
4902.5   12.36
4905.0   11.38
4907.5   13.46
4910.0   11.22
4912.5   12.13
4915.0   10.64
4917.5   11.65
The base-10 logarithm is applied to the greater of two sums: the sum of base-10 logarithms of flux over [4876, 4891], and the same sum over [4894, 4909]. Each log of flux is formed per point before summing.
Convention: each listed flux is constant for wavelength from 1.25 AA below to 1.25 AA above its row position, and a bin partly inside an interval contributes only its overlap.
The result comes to 0.820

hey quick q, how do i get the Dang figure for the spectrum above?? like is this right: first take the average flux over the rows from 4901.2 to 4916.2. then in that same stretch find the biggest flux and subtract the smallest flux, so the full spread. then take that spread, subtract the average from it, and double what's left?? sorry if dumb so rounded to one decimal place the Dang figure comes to -18.1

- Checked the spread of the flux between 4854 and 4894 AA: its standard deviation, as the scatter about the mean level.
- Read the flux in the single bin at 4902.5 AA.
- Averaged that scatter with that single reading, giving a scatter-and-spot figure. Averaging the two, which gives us 6.7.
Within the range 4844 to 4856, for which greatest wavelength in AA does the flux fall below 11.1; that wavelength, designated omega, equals 4852.5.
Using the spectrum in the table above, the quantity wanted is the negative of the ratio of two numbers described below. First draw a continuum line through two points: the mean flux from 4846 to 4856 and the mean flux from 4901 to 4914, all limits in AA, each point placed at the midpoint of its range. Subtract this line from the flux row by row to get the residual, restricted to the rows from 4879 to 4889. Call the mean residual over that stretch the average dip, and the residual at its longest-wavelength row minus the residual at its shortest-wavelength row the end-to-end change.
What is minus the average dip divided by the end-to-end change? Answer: 0.4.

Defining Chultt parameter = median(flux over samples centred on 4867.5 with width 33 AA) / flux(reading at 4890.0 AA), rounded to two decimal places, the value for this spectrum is 1.05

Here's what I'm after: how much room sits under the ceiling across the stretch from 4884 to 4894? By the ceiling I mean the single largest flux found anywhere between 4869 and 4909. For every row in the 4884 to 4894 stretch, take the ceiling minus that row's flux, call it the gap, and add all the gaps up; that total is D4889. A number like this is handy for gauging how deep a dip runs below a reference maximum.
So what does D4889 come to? 7.4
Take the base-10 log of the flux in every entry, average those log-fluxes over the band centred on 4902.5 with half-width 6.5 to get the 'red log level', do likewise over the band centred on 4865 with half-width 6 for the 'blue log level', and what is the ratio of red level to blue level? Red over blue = 1.06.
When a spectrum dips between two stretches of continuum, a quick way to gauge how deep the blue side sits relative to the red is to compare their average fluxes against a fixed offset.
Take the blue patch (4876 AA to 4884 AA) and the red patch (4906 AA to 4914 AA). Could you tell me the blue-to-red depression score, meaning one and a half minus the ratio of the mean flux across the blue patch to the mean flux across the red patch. 0.48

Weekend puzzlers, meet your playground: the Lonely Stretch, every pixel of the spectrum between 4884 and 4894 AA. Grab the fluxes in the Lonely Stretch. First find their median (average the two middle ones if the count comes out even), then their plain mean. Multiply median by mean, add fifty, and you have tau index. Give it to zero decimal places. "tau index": 193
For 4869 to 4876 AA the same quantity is 199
